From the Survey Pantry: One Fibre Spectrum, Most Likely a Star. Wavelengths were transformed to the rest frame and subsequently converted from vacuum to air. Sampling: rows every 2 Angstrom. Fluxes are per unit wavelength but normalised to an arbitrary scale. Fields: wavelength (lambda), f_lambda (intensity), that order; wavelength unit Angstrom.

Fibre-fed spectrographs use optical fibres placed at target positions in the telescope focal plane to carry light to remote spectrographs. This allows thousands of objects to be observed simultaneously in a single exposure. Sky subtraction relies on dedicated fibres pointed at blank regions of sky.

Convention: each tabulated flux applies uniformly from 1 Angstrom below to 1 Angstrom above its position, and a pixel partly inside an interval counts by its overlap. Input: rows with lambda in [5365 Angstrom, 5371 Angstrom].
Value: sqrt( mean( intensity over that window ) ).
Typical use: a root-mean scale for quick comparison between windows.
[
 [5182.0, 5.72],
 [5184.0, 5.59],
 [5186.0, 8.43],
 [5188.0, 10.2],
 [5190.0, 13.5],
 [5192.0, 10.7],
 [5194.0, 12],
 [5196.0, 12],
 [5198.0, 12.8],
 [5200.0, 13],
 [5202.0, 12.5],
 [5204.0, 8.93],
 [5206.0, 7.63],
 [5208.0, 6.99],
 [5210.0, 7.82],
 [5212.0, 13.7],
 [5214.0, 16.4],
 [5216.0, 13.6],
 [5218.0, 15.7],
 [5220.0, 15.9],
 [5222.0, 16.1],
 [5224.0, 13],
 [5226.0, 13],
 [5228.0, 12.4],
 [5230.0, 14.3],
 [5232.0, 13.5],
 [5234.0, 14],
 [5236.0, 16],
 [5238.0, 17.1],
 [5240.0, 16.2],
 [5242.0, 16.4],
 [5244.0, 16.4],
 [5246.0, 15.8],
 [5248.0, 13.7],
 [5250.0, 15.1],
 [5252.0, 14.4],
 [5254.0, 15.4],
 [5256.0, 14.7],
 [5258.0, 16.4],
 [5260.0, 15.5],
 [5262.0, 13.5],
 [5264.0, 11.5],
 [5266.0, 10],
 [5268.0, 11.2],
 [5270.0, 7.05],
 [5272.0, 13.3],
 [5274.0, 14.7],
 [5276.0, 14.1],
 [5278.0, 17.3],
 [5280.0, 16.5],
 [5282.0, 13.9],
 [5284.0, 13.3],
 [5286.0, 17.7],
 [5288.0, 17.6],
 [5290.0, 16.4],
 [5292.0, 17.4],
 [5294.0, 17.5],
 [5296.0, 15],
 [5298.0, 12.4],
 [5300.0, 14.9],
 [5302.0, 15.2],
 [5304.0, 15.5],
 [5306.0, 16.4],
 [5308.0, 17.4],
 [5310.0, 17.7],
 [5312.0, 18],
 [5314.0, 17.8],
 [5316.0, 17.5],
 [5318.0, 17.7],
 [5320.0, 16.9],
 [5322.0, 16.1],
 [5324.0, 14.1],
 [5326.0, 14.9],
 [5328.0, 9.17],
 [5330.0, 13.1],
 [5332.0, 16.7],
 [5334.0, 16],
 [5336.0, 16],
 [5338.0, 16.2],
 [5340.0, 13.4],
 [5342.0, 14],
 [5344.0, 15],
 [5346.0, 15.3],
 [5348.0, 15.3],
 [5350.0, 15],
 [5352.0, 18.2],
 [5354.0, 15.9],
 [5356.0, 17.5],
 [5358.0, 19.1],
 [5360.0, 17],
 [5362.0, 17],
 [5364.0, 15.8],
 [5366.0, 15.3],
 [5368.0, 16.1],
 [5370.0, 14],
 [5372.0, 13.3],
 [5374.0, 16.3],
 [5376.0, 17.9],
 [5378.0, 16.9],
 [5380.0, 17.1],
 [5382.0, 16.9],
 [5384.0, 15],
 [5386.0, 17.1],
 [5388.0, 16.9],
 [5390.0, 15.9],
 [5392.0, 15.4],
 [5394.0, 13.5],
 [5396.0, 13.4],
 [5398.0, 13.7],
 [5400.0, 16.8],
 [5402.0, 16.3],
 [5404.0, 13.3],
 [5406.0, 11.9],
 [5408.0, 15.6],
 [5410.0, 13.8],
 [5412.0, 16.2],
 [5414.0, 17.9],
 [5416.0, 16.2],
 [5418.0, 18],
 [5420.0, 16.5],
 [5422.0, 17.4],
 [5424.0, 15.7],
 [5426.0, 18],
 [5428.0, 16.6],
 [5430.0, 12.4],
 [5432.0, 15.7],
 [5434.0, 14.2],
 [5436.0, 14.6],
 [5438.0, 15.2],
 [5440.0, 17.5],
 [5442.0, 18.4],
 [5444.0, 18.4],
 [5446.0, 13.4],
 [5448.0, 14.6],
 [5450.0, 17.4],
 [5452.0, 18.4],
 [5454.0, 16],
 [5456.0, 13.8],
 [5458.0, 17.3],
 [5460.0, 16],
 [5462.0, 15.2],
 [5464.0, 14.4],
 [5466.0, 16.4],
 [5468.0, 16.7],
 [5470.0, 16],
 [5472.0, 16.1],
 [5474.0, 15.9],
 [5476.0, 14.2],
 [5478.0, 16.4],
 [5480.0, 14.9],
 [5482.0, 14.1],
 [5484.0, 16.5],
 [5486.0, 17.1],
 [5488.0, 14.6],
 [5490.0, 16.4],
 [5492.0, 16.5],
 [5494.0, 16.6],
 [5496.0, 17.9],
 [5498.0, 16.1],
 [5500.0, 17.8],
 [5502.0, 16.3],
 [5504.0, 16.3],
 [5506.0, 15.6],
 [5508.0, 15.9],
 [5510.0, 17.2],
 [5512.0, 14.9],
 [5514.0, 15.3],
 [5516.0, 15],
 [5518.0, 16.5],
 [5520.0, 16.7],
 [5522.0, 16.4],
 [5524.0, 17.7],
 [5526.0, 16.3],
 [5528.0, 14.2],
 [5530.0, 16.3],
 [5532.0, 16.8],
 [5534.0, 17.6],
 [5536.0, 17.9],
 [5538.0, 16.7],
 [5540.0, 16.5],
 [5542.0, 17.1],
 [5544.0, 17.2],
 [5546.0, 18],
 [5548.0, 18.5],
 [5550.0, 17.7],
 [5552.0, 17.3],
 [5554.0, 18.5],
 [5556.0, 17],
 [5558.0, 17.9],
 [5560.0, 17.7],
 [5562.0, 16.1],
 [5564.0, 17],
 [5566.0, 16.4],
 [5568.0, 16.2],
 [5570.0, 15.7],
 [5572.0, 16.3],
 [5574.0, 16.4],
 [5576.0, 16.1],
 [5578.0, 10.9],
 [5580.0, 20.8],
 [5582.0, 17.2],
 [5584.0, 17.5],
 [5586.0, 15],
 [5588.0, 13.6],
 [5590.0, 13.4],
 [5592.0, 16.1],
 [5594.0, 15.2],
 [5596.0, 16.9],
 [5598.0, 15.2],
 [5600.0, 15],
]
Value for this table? 3.89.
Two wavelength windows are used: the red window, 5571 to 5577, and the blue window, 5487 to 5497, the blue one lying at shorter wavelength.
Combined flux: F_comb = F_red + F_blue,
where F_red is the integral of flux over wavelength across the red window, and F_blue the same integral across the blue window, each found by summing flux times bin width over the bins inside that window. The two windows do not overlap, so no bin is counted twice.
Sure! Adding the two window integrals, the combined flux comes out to 262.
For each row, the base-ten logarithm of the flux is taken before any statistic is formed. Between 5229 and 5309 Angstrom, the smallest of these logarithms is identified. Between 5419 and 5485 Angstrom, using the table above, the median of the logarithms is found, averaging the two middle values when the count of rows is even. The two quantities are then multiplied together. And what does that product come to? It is 1.02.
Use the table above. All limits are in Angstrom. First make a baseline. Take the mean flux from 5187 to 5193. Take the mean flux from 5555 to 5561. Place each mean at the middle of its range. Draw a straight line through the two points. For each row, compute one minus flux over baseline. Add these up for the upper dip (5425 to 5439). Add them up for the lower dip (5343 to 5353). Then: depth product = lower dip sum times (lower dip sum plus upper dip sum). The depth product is 0.3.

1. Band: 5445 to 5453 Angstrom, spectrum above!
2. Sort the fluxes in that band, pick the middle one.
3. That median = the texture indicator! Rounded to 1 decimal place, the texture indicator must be 16.0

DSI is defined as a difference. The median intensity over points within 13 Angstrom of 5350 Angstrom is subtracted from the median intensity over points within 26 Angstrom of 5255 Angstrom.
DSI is -1.2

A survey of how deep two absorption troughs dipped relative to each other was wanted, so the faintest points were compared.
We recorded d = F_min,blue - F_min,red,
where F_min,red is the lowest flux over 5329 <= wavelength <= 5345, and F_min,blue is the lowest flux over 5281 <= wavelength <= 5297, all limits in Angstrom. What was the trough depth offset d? 0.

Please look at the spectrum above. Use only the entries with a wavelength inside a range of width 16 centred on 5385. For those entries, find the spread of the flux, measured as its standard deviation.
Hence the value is 0.8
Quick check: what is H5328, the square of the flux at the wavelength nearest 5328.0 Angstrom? 84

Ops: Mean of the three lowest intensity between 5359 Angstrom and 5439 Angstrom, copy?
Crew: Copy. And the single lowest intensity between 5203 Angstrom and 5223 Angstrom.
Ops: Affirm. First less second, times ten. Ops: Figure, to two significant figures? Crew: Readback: 55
